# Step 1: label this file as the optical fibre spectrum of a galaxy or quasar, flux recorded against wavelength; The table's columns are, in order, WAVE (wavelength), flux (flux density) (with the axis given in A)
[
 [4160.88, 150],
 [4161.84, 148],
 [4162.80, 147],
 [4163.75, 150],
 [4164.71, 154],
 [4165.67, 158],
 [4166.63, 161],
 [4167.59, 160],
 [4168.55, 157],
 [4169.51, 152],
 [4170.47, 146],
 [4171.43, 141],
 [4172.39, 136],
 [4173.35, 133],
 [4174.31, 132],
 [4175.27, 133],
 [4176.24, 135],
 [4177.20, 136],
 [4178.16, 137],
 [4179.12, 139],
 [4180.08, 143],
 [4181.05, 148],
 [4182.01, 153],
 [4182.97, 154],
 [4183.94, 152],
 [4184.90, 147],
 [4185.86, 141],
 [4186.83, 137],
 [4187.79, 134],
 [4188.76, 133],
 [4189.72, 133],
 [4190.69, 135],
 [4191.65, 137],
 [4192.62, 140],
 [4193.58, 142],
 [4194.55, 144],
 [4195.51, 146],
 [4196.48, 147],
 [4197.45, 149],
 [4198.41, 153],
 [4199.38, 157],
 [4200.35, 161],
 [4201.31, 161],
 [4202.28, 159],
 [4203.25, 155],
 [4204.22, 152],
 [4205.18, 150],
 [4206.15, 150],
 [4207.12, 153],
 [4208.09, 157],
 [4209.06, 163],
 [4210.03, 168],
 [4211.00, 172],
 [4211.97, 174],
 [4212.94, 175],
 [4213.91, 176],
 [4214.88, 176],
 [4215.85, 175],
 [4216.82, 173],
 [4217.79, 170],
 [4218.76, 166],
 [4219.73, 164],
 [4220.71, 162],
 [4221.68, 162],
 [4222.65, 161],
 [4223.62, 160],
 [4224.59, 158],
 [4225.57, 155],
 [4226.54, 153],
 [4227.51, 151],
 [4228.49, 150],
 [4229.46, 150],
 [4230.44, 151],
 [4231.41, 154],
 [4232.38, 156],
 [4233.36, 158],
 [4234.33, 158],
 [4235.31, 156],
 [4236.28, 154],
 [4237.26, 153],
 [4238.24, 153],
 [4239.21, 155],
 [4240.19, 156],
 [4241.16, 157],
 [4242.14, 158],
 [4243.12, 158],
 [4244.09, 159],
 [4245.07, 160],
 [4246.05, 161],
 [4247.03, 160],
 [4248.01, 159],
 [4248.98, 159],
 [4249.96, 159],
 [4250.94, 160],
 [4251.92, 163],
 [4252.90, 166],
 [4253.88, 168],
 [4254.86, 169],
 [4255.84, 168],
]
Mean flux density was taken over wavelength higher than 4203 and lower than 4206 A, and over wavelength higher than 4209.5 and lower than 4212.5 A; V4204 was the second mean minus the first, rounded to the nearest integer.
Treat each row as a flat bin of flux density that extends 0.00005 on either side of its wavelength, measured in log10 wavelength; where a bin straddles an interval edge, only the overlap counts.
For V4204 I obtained 19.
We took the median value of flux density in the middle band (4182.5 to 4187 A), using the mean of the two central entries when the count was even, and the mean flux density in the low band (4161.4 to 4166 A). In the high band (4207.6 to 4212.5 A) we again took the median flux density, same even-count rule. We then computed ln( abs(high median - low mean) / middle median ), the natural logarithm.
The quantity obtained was -2.18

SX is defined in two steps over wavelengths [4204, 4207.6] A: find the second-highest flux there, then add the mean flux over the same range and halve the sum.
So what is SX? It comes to 152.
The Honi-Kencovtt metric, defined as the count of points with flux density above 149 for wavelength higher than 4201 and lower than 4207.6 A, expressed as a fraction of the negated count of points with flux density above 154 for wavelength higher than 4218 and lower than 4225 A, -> -1.0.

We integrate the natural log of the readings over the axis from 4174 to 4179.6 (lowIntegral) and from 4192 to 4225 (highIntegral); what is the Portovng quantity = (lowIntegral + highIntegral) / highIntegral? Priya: 1.2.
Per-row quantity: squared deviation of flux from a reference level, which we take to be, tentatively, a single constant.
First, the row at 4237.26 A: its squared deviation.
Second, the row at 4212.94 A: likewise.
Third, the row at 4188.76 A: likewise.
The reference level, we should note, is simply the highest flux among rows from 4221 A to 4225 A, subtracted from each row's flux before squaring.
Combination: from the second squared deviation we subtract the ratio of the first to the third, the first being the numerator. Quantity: 169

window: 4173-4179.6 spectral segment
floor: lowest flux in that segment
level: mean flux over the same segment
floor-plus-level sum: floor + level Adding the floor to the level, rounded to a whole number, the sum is 267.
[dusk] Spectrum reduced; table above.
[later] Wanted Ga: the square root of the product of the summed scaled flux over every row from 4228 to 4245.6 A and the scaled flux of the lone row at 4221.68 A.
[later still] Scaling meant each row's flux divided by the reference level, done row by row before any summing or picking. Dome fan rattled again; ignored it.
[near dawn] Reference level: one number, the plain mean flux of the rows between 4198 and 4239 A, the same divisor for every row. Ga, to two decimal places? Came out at 4.21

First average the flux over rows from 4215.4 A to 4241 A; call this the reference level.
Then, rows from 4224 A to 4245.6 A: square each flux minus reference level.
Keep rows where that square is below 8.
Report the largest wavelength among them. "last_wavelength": 4245.07 A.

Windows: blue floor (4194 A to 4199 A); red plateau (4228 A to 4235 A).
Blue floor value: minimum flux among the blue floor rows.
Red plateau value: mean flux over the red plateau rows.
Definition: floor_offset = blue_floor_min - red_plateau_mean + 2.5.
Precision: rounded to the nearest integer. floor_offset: -7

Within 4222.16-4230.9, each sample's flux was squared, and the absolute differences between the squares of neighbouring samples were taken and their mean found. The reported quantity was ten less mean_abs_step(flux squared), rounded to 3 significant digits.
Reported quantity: -455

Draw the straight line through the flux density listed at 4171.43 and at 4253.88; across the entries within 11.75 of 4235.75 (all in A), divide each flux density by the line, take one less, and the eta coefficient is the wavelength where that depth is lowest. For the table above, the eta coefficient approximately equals 4229.46 A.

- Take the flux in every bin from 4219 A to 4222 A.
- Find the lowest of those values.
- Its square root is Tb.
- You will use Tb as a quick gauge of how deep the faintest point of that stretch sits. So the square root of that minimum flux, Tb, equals 12.7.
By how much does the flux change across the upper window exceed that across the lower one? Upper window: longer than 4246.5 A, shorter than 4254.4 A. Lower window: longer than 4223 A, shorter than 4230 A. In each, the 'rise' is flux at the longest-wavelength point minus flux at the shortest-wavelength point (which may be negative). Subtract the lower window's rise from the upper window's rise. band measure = 18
